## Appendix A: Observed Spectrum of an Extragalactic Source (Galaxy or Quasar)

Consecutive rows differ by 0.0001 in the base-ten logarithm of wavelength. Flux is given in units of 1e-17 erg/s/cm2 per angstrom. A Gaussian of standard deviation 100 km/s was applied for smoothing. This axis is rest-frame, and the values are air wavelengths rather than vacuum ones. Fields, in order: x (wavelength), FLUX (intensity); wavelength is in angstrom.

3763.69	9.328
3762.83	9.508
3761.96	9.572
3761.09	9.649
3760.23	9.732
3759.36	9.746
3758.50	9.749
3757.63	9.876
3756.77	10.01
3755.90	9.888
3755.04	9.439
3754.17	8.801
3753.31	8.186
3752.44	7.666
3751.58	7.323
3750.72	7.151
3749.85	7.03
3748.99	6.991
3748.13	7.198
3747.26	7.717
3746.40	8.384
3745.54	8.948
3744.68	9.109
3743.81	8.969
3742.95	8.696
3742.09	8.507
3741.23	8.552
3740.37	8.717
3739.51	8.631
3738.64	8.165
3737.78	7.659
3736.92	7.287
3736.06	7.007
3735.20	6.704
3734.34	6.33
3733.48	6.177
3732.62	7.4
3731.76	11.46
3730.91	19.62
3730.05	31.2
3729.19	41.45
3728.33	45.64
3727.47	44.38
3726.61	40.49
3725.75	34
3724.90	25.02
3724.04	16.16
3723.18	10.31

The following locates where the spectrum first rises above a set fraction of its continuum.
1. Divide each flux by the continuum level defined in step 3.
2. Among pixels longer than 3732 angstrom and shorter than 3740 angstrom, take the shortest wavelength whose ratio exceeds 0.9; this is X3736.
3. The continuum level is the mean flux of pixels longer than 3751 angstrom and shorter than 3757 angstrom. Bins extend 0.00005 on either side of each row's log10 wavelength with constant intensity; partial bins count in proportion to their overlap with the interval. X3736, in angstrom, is 3738.64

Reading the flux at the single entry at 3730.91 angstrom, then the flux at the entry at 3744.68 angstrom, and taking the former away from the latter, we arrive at -11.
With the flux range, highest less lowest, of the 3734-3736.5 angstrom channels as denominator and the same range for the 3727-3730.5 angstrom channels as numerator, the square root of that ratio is 5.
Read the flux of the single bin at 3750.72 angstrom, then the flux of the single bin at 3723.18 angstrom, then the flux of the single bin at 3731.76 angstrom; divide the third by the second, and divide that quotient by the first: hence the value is 0.16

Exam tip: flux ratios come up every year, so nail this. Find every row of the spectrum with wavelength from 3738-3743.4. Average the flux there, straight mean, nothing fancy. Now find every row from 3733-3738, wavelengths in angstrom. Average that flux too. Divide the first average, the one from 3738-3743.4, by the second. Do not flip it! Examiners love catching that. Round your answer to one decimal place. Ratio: 1.2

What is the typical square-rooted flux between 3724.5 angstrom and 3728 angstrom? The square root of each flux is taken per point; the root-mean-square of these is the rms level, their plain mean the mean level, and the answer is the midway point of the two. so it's 6.0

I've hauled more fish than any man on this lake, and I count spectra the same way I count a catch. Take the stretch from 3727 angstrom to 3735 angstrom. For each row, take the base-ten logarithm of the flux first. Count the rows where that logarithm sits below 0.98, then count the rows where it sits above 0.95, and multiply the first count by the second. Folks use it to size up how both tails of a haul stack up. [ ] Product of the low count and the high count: 18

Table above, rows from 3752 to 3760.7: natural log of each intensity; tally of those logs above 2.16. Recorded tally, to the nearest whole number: 8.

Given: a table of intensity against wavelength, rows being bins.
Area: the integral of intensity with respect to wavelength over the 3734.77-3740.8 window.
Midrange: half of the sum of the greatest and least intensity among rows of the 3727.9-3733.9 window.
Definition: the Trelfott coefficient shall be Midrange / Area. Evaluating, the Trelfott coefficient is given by 0.6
